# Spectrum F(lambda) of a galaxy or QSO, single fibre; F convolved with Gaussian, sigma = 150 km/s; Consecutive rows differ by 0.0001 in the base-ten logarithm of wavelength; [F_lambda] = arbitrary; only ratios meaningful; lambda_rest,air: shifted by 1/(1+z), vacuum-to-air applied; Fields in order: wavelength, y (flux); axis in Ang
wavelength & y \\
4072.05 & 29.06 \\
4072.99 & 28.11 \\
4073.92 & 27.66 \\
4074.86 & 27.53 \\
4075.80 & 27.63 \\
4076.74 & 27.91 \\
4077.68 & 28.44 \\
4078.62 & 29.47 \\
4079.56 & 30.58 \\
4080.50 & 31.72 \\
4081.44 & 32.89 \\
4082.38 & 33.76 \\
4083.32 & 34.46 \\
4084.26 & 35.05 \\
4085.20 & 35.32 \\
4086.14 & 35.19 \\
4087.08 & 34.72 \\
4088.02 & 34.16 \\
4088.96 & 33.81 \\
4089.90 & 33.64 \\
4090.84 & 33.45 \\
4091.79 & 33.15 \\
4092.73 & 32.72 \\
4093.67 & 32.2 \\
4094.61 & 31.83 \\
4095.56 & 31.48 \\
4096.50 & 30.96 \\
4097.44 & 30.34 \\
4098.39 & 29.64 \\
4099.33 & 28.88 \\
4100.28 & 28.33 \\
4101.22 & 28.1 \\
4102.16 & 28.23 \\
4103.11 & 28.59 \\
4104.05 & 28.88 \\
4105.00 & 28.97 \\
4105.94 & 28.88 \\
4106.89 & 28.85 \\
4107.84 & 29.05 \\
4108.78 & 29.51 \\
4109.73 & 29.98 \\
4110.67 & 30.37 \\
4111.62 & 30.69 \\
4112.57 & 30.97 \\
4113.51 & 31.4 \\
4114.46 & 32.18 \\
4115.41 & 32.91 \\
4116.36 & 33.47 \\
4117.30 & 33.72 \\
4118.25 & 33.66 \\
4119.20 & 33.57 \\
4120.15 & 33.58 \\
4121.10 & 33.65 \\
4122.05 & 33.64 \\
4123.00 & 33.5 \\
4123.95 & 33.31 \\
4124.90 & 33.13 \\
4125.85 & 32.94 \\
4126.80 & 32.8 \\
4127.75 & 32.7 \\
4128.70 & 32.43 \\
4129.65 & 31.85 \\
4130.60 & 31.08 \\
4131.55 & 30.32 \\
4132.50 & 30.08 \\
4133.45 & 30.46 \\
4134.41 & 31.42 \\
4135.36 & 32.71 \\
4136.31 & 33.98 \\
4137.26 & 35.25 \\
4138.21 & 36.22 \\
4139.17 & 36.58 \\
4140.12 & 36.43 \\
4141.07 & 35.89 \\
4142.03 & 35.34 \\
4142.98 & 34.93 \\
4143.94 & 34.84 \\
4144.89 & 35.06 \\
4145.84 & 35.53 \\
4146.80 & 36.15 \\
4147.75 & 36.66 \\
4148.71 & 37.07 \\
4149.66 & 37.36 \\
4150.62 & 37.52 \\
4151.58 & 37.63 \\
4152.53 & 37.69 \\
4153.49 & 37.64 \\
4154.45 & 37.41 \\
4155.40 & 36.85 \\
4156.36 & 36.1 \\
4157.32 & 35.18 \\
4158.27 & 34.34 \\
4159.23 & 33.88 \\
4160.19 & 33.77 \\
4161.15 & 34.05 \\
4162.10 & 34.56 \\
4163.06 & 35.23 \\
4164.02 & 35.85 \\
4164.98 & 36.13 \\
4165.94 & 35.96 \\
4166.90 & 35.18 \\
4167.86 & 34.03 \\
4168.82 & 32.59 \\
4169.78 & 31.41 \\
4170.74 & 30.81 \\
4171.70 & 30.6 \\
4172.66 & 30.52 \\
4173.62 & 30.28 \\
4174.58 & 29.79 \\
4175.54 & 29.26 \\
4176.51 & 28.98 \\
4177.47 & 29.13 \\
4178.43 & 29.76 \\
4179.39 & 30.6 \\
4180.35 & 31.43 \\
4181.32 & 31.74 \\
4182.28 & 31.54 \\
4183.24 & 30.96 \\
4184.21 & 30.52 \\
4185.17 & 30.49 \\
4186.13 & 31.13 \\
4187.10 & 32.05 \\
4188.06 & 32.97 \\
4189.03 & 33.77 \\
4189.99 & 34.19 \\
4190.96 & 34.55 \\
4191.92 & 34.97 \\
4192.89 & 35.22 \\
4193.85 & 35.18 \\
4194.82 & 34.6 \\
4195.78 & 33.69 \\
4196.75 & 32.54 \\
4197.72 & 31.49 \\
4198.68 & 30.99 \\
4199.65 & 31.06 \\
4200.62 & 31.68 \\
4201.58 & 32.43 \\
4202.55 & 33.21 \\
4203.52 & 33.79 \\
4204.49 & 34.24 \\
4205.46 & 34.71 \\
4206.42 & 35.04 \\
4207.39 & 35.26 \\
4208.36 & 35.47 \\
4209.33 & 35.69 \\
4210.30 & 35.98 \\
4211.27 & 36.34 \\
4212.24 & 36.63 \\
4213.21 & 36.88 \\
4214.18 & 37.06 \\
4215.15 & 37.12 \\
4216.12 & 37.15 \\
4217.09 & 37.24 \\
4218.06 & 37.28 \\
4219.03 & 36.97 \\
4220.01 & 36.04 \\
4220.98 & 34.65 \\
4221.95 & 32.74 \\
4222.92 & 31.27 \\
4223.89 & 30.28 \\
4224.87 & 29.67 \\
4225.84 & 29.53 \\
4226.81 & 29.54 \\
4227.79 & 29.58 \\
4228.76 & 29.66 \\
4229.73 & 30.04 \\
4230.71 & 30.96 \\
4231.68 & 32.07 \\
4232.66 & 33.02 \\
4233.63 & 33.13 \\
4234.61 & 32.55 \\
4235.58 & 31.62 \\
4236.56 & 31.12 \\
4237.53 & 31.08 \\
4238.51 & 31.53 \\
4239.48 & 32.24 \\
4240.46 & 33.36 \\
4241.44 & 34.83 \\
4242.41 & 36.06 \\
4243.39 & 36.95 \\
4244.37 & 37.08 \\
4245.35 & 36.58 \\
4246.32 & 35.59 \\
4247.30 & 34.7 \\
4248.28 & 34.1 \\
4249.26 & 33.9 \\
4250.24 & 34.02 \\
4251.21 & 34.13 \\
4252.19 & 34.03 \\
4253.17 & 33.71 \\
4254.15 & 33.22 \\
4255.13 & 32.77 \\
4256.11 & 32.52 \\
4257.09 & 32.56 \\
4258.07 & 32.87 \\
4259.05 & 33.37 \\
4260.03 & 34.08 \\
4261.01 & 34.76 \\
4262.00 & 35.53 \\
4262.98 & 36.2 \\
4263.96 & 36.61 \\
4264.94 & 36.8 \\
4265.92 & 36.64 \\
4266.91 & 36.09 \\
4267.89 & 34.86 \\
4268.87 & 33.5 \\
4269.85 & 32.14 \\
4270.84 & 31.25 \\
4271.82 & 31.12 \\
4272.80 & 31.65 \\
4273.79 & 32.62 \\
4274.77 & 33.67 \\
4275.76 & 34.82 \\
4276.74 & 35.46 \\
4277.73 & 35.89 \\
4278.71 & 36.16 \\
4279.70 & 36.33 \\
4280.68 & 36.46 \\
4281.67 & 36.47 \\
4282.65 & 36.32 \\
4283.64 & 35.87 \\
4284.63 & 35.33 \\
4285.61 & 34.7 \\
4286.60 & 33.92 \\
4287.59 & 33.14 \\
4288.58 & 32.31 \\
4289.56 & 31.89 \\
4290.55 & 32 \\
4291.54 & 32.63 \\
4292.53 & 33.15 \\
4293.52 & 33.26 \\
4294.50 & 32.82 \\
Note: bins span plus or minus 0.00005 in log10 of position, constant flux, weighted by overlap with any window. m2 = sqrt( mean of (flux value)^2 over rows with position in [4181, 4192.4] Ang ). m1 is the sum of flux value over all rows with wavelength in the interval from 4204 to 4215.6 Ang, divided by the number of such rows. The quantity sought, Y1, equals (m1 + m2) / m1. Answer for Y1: 1.90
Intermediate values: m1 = 35.9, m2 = 32.4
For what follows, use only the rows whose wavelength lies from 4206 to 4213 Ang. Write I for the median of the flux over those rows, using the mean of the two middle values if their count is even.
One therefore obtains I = 36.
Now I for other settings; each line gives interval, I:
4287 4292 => 32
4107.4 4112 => 30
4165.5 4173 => 32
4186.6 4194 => 34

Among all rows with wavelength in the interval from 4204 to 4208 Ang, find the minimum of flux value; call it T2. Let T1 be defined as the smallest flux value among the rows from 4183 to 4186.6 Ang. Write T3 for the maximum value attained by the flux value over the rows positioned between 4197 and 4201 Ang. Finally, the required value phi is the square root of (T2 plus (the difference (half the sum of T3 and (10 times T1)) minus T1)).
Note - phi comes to 13.1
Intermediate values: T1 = 30.49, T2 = 34.24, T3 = 31.68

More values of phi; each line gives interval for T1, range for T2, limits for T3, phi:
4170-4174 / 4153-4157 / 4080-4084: 13.2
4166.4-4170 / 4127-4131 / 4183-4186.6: 13.1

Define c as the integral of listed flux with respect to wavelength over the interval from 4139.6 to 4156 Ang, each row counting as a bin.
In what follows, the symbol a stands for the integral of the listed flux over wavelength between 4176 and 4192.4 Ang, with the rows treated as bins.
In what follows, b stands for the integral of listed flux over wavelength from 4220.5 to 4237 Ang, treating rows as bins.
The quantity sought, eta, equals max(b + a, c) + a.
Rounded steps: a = 520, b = 516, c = 598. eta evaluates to 1555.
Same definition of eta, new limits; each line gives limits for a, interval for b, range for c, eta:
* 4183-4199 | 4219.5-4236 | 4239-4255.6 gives 1575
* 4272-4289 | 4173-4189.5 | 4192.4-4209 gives 1689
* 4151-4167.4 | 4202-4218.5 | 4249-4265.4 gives 1763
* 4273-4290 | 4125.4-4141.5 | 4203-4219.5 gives 1715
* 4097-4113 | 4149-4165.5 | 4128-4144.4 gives 1531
